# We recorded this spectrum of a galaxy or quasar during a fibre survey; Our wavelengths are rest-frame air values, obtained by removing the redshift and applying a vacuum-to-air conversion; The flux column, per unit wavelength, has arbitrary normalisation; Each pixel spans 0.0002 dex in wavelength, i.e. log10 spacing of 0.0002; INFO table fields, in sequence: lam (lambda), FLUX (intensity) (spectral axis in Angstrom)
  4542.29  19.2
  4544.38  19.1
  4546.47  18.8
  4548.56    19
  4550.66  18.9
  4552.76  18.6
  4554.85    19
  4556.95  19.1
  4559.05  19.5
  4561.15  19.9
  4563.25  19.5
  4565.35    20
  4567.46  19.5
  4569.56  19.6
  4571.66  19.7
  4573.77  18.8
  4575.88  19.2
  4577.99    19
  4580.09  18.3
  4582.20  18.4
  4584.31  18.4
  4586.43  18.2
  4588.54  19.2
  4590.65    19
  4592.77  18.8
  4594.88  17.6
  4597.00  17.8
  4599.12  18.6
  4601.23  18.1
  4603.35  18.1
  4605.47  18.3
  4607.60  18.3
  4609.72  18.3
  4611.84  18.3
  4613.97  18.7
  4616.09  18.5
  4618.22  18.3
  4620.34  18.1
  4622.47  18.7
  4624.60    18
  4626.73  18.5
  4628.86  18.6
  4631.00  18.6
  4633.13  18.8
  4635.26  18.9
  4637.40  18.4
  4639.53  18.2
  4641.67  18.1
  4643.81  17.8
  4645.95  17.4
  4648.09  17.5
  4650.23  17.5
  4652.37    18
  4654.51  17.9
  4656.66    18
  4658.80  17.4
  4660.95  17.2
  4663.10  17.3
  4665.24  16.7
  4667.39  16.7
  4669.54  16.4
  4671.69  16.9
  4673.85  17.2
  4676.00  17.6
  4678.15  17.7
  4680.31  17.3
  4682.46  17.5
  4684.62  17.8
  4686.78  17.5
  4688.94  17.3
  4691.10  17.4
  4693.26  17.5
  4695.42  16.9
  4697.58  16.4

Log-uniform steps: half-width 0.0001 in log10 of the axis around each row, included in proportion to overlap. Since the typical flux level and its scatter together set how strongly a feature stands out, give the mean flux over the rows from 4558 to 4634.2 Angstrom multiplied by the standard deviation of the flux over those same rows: 11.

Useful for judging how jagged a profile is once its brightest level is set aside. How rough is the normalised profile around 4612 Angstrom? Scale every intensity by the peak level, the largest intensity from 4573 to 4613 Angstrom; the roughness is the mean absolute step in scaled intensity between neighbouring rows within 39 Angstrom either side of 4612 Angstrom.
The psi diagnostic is 0.0155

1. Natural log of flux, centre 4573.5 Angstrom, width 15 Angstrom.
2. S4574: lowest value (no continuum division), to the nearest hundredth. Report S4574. 2.91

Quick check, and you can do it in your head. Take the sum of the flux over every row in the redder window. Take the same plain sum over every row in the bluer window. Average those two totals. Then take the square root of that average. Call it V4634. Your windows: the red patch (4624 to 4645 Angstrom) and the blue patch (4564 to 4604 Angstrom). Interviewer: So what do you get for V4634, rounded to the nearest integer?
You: 16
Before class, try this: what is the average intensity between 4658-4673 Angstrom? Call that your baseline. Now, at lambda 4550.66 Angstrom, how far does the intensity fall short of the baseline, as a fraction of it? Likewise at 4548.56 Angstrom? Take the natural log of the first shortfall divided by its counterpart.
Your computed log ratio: -0.05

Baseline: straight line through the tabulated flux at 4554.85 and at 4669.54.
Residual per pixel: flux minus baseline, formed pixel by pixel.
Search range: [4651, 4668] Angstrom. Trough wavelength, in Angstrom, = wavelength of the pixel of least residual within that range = 4665.24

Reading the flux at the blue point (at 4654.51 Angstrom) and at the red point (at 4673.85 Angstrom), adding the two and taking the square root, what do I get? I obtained 5.92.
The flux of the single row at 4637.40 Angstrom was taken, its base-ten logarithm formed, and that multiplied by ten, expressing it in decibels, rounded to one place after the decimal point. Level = 12.6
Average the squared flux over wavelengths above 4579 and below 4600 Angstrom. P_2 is 340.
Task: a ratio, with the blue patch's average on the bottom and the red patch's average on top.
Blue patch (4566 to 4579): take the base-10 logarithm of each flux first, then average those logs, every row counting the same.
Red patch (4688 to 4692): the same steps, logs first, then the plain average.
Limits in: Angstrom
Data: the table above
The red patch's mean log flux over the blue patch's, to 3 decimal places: 0.964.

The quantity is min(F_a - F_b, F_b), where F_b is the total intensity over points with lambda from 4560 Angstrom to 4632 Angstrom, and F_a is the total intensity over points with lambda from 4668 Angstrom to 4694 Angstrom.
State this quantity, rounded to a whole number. -427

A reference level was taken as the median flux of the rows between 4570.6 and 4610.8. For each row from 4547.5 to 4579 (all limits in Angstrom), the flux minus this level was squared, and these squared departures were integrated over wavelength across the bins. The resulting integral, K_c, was 30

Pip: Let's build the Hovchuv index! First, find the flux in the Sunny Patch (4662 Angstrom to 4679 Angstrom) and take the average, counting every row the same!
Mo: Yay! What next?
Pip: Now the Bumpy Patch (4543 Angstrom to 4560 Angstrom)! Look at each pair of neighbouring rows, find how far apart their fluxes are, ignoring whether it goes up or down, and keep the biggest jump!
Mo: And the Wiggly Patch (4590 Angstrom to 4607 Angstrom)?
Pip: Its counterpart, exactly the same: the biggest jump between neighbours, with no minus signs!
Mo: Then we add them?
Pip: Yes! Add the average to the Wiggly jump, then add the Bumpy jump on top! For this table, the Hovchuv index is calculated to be 18.7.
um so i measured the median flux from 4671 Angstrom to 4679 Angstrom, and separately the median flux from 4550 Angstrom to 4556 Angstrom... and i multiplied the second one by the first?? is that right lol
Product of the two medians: 329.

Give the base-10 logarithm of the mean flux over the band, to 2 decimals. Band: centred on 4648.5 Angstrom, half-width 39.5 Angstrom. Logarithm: 1.25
